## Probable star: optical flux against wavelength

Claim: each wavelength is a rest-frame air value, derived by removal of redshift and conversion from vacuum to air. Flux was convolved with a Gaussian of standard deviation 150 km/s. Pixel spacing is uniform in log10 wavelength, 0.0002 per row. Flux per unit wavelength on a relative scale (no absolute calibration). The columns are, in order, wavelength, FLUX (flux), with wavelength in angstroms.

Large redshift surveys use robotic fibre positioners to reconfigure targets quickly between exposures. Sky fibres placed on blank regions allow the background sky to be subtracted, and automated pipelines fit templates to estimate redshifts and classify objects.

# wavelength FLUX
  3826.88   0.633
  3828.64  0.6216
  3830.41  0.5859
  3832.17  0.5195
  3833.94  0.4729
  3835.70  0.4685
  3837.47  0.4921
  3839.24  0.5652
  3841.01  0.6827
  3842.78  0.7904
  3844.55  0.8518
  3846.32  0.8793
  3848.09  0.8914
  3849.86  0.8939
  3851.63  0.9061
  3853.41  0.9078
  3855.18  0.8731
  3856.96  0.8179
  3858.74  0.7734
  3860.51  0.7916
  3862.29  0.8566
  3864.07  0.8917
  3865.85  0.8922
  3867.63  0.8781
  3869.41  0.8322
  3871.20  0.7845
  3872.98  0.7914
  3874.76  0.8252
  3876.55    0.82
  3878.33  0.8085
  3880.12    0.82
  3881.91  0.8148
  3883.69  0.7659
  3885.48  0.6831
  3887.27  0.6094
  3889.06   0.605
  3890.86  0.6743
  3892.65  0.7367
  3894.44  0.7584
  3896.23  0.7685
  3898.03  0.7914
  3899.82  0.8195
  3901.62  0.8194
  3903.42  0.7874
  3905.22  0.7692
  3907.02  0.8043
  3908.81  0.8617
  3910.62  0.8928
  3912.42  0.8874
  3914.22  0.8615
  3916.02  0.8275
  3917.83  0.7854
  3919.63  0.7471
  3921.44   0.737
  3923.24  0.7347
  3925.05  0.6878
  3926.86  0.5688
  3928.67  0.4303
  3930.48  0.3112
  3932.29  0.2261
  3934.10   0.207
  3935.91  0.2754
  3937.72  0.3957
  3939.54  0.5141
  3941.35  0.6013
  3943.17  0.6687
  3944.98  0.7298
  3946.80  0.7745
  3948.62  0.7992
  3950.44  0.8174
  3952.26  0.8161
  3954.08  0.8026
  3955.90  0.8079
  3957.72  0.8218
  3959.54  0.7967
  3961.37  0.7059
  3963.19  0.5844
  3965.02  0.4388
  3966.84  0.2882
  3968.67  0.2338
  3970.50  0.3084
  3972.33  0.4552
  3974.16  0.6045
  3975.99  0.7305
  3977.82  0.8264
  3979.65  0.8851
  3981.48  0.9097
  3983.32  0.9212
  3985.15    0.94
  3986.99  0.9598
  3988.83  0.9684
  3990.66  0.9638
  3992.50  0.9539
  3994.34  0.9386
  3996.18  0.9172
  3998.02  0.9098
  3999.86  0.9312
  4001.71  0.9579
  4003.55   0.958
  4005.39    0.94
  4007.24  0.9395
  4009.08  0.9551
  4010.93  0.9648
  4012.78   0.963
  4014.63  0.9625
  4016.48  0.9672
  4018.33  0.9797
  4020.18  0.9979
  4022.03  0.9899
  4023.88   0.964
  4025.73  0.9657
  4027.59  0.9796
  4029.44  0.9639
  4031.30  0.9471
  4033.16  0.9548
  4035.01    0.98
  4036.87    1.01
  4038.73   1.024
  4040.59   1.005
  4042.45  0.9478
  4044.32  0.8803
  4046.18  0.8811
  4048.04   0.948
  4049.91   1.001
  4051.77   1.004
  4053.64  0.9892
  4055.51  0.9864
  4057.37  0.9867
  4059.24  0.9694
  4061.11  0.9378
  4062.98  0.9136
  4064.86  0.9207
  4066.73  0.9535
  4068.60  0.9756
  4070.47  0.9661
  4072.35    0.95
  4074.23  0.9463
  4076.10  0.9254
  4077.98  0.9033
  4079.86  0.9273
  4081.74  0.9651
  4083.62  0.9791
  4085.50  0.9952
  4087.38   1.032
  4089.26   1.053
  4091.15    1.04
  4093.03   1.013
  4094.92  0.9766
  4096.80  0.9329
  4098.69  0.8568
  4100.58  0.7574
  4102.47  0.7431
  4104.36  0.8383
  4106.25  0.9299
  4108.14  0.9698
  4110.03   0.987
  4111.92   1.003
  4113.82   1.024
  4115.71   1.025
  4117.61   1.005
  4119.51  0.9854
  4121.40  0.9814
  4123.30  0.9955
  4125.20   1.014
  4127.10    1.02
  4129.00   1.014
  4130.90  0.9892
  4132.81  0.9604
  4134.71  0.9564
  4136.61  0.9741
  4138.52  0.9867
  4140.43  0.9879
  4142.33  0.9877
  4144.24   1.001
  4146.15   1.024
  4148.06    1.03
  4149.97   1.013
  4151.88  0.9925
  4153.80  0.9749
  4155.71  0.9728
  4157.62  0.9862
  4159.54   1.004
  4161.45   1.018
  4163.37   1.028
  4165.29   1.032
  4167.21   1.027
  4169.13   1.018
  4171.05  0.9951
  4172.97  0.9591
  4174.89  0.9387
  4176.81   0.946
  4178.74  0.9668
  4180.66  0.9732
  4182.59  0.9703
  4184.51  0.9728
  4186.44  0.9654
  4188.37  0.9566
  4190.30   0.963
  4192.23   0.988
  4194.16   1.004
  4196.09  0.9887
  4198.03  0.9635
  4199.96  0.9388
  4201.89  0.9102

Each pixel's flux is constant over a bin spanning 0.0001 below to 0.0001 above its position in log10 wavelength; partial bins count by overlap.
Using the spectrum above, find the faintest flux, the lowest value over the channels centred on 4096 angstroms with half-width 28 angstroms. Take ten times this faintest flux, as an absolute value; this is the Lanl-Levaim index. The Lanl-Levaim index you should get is 7.4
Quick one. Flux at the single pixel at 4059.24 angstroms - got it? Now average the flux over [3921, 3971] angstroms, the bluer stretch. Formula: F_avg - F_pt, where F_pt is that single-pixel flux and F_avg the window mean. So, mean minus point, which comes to -0.39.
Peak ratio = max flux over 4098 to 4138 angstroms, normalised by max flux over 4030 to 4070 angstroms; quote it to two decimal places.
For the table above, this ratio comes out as 1.00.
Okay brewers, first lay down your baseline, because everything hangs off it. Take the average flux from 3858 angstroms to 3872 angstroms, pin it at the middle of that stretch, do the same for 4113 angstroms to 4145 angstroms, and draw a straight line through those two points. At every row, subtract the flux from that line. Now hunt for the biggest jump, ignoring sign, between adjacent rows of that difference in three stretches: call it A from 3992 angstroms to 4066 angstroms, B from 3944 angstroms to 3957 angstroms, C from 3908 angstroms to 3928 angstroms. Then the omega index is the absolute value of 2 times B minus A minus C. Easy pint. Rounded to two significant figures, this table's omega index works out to 0.10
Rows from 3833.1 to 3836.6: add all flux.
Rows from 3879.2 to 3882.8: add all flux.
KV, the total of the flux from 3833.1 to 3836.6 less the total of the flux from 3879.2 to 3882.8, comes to -0.69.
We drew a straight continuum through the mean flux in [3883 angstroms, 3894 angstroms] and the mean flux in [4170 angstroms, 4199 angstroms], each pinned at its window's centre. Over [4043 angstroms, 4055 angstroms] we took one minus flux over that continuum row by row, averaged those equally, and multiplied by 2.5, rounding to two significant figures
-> -0.34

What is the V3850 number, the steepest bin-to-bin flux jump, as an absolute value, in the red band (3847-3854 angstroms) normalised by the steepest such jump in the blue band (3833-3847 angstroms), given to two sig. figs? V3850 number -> 0.10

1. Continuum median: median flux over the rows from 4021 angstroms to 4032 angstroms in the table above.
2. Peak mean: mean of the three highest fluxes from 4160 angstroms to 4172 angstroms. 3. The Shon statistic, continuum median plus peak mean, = 1.99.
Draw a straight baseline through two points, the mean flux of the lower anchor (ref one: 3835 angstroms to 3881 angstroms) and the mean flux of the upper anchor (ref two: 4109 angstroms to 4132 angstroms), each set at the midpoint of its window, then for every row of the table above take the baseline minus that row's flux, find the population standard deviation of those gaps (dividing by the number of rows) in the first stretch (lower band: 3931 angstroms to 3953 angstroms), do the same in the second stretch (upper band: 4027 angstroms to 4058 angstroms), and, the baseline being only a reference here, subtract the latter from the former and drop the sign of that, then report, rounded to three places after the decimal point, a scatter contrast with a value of 0.183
